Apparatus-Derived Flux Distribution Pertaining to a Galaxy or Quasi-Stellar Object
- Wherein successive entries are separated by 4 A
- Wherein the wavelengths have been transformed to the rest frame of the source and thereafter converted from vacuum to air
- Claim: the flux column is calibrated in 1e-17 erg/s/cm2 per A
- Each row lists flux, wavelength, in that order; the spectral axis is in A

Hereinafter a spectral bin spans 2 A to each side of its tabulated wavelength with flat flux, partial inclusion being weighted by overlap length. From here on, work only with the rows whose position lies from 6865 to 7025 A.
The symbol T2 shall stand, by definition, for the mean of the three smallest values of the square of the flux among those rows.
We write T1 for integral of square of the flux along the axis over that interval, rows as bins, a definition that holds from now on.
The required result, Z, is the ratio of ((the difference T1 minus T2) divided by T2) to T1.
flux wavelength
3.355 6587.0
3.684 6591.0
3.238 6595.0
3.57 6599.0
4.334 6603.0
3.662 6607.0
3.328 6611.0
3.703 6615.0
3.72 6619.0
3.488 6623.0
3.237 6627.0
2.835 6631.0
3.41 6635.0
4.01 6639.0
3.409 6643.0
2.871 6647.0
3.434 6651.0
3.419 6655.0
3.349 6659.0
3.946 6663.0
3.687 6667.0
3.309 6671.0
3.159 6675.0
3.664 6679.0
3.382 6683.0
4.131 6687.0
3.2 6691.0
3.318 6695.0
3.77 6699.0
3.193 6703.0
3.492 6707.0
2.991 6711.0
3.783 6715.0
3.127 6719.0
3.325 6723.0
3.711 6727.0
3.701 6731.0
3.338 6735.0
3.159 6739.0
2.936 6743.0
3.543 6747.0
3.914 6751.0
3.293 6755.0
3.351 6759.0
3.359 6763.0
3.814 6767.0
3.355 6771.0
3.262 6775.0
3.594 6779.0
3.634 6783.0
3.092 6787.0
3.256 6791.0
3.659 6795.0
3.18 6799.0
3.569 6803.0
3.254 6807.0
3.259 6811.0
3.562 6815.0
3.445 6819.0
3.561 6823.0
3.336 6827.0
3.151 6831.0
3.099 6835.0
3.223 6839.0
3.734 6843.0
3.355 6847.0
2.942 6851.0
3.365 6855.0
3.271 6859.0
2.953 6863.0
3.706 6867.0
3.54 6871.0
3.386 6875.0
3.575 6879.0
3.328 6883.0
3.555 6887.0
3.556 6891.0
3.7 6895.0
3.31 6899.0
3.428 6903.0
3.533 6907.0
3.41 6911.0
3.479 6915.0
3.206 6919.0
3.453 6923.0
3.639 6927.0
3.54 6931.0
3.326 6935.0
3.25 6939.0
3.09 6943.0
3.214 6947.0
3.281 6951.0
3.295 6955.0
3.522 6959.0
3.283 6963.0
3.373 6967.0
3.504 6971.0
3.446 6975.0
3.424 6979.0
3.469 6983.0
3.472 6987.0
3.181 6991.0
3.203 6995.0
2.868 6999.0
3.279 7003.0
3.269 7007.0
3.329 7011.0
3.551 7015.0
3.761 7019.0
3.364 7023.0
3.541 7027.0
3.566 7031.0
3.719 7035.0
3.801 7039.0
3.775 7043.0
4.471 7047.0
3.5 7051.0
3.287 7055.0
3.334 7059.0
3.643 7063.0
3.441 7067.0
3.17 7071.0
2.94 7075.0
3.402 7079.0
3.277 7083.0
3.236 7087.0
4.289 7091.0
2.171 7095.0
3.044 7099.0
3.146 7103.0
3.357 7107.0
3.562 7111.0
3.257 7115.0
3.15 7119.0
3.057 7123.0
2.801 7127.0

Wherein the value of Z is 0.107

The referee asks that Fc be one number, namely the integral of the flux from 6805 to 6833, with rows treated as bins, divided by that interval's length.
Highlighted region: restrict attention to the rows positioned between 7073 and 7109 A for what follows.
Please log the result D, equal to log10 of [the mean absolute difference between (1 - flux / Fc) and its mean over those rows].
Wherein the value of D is -1.00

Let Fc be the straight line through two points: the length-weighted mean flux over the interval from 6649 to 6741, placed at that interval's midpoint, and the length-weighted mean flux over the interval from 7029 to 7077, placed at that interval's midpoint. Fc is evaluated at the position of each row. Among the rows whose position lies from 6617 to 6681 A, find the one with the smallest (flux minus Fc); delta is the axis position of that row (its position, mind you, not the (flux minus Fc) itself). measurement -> 6631.0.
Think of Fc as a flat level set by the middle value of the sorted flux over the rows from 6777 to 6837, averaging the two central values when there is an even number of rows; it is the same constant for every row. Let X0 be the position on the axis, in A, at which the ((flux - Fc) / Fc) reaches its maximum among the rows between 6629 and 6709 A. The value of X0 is 6687.0 A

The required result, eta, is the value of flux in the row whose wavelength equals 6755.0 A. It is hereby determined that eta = 3.293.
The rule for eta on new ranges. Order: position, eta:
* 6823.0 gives 3.561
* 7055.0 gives 3.287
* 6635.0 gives 3.41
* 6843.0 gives 3.734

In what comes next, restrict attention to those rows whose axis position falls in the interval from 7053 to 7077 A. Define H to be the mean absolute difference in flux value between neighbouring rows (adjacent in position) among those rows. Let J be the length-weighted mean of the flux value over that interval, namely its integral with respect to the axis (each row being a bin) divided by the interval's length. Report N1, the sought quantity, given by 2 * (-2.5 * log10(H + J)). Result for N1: -2.73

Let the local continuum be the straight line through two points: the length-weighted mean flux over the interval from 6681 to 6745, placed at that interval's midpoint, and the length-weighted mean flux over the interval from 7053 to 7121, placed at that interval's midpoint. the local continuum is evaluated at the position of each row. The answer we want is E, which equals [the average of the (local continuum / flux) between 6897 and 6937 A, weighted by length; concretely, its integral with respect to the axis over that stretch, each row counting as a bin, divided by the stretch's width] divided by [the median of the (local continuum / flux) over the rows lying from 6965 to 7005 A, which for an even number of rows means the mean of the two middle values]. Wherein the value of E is 0.997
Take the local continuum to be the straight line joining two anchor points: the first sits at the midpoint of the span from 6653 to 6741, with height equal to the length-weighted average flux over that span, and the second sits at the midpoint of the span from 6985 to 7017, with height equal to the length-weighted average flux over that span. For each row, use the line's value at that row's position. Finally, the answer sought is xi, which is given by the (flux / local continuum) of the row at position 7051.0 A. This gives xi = 1.08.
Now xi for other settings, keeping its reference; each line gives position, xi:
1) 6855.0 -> 1.00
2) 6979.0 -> 1.04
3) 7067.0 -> 1.07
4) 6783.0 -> 1.07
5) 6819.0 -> 1.02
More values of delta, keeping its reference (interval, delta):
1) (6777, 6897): 6851.0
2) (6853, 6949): 6863.0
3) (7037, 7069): 7055.0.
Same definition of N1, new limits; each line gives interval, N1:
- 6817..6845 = -2.76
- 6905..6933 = -2.80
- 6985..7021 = -2.73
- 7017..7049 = -3.00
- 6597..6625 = -3.06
